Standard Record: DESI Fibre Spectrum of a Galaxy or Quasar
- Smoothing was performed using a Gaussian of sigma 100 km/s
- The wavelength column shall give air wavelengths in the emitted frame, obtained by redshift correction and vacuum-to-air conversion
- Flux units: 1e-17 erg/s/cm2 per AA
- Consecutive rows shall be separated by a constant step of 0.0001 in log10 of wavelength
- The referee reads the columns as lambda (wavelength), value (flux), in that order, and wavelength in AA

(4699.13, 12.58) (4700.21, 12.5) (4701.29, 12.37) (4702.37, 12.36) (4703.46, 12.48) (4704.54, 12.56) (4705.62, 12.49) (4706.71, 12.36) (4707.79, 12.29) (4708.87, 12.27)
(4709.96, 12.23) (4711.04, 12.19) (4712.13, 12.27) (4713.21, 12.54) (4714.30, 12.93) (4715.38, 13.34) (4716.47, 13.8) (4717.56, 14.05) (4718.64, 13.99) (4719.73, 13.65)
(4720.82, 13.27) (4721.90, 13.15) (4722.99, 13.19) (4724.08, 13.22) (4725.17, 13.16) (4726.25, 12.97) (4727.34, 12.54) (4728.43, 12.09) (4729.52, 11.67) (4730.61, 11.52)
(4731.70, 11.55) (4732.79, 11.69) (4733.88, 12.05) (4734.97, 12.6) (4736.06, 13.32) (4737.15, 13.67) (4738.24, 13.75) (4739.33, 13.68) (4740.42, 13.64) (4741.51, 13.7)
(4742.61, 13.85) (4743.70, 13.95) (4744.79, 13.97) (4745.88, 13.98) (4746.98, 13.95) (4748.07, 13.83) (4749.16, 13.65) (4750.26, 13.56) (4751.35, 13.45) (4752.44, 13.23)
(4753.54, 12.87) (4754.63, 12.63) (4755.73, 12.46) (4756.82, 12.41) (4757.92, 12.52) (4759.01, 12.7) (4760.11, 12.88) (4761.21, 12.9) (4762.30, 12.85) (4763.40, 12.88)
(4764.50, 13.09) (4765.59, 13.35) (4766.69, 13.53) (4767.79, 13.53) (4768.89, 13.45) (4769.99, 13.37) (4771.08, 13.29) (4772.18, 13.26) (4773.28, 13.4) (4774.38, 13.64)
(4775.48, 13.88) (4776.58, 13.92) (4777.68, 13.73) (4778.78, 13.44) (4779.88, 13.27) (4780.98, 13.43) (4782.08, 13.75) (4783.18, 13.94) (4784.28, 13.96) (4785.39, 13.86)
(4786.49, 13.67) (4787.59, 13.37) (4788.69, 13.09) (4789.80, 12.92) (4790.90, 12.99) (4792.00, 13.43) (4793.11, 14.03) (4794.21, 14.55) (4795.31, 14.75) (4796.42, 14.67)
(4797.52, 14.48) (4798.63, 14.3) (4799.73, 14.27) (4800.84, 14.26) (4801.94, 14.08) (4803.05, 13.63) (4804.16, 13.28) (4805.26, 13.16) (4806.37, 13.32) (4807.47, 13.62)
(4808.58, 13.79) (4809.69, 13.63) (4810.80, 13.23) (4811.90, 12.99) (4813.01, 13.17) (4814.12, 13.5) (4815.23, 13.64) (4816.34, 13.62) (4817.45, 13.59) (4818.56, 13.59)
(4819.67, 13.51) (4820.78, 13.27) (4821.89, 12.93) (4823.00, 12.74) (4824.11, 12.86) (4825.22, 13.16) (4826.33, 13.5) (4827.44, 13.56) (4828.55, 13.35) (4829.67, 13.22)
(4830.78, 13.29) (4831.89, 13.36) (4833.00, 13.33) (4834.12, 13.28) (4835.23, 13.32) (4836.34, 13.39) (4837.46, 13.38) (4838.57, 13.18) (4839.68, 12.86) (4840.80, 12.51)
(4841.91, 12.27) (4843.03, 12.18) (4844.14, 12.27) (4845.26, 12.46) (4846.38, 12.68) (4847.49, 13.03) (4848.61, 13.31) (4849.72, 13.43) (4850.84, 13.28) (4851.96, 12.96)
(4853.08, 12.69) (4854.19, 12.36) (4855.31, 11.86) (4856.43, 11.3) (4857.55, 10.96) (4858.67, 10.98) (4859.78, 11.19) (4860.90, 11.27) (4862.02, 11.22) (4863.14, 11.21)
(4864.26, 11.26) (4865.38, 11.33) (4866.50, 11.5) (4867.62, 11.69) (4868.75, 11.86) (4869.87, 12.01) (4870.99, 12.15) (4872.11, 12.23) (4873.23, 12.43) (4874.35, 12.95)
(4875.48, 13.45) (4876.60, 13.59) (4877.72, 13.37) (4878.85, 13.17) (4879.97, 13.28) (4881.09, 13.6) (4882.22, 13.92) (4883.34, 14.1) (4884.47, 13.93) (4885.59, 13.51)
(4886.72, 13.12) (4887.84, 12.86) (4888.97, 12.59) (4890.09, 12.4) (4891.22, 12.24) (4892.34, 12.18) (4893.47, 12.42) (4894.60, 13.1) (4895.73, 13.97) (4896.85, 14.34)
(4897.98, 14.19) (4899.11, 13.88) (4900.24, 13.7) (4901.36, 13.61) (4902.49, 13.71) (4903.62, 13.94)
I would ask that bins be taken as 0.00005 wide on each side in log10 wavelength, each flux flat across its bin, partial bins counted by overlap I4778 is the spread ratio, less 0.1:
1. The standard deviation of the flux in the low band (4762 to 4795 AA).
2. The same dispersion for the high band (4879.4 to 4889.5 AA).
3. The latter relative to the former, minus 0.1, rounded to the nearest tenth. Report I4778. 1.2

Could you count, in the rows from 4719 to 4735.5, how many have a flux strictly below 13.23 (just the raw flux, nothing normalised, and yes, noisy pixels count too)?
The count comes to 13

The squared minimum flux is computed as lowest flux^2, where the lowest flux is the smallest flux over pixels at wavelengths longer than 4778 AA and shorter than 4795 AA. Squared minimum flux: 167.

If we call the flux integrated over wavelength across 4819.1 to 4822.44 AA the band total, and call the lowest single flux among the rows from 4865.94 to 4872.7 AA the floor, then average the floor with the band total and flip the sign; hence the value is -28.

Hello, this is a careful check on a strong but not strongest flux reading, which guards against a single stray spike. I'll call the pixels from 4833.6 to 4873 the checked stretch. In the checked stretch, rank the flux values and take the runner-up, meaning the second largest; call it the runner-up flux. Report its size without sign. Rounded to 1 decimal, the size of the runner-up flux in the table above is 13.4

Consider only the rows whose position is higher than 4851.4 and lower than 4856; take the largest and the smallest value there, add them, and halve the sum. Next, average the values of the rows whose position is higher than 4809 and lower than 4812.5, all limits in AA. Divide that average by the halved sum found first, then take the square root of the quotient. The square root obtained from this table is 1.035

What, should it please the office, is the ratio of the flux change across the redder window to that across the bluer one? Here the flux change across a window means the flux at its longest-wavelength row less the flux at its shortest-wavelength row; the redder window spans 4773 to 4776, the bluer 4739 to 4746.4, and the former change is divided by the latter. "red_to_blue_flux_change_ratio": 1.6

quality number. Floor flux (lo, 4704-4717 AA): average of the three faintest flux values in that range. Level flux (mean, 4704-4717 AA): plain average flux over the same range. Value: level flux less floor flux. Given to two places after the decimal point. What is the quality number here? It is 0.38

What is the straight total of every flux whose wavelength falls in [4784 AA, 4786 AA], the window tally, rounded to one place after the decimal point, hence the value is 27.8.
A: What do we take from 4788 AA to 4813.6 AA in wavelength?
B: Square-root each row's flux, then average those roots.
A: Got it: 3.70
